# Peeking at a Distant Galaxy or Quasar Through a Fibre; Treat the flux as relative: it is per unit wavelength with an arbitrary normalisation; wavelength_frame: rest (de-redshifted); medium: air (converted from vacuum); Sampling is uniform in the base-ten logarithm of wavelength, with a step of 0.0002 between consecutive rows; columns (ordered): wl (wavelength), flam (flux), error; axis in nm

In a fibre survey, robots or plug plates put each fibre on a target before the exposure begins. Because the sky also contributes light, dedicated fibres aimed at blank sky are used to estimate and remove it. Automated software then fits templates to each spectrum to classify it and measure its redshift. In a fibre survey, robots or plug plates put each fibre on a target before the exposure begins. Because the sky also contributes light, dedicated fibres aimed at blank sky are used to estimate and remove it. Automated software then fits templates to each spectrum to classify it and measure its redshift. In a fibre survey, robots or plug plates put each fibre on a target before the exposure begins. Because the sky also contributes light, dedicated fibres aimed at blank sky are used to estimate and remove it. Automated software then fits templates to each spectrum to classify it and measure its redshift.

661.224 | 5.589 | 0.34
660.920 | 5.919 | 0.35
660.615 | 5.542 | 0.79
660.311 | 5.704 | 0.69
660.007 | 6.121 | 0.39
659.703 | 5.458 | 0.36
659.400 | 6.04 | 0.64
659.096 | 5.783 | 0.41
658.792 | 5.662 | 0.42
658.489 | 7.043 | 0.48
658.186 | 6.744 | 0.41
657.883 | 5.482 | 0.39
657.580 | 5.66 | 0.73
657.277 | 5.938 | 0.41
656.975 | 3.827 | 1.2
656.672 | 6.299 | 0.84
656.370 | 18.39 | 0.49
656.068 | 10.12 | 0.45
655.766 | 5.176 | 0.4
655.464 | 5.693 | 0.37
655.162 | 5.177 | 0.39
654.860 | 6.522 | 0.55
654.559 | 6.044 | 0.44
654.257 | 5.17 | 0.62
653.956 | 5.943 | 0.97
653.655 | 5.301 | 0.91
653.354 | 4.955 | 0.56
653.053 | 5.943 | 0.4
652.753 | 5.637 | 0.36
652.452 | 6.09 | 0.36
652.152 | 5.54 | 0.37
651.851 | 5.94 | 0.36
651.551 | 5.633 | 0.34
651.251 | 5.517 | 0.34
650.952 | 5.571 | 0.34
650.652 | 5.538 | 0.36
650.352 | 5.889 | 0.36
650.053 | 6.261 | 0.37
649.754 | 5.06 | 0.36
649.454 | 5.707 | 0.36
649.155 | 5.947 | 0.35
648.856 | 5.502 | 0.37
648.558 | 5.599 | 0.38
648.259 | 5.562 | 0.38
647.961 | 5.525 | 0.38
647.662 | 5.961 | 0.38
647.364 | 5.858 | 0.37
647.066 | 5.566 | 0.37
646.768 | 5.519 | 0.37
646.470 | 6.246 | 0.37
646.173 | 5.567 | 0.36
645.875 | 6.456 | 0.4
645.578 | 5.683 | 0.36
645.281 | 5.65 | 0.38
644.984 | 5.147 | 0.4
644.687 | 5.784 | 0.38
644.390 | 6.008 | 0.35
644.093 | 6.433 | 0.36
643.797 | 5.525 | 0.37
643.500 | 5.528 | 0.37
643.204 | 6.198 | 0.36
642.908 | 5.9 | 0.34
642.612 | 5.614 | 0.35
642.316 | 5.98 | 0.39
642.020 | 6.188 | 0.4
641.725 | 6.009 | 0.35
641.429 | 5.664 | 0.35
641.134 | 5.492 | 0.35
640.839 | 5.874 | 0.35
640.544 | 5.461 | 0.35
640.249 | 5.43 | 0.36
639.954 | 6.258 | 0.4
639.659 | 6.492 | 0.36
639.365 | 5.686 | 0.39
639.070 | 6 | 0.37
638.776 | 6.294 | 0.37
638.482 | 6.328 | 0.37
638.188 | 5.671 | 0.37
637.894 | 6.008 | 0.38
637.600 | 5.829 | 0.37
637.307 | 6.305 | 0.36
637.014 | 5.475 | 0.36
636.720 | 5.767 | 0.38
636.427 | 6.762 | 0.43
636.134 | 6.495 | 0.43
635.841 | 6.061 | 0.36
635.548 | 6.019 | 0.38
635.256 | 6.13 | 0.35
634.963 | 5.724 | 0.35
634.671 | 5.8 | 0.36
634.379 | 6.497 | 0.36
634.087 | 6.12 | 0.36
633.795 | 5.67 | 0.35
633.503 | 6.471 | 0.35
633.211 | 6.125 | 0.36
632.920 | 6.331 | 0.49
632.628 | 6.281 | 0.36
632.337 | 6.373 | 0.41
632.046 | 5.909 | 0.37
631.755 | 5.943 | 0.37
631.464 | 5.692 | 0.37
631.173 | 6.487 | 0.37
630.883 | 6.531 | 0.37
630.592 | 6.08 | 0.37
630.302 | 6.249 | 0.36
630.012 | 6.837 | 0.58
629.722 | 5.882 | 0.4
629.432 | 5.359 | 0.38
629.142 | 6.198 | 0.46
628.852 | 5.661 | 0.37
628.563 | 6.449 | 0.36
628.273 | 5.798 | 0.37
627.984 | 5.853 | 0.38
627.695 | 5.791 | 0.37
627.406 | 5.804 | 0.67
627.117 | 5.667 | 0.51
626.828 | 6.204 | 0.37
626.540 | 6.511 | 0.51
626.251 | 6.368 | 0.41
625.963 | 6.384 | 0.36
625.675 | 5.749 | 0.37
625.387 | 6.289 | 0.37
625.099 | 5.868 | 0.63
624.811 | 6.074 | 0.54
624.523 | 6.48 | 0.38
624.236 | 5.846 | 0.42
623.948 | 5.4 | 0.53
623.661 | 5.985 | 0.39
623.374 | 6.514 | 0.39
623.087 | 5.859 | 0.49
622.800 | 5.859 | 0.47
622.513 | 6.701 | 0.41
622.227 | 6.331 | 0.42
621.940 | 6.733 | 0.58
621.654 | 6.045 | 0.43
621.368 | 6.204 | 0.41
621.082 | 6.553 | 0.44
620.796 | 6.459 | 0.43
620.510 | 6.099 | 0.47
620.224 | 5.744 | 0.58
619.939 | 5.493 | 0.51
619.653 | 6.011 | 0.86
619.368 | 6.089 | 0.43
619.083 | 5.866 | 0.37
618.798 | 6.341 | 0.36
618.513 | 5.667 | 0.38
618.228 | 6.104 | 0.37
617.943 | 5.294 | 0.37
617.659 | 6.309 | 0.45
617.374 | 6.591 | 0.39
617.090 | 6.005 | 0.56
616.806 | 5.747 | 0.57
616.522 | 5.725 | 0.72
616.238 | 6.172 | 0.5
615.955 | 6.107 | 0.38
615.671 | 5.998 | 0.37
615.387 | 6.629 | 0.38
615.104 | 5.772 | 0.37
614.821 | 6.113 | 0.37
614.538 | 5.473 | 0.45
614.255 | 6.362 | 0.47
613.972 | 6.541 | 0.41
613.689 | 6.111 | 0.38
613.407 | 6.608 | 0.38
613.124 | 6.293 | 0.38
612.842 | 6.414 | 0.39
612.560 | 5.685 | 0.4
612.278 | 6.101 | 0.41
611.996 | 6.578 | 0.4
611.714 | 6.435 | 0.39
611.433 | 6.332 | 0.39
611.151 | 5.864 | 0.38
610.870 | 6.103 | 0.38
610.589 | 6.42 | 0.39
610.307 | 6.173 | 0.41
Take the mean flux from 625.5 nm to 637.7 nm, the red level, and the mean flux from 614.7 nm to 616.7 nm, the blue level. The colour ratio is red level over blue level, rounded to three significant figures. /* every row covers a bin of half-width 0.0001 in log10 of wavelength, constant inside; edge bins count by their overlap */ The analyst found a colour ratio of 1.00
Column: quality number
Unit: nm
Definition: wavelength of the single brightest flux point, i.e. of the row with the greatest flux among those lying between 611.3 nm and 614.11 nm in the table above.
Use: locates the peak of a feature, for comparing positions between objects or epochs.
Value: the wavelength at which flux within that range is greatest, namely 613.407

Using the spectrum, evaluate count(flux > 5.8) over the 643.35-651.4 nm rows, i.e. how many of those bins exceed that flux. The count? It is 9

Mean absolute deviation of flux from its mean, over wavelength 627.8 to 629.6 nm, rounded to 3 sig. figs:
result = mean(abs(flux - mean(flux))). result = 0.291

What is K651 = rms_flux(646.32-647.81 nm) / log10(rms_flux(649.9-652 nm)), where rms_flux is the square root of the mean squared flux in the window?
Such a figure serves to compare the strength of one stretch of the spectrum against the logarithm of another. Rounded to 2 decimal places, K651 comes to 7.67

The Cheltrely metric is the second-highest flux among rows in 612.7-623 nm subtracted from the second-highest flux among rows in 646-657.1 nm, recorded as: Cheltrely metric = 3.4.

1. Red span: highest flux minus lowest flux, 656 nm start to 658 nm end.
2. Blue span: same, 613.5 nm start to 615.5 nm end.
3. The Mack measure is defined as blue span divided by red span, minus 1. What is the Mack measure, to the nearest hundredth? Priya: -0.92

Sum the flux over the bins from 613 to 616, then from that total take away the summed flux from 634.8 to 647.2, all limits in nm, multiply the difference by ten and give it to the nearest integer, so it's -1802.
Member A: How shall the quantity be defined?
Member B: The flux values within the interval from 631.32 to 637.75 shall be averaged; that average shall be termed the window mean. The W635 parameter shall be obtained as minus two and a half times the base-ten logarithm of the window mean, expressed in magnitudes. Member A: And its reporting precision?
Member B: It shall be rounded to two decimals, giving -1.96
